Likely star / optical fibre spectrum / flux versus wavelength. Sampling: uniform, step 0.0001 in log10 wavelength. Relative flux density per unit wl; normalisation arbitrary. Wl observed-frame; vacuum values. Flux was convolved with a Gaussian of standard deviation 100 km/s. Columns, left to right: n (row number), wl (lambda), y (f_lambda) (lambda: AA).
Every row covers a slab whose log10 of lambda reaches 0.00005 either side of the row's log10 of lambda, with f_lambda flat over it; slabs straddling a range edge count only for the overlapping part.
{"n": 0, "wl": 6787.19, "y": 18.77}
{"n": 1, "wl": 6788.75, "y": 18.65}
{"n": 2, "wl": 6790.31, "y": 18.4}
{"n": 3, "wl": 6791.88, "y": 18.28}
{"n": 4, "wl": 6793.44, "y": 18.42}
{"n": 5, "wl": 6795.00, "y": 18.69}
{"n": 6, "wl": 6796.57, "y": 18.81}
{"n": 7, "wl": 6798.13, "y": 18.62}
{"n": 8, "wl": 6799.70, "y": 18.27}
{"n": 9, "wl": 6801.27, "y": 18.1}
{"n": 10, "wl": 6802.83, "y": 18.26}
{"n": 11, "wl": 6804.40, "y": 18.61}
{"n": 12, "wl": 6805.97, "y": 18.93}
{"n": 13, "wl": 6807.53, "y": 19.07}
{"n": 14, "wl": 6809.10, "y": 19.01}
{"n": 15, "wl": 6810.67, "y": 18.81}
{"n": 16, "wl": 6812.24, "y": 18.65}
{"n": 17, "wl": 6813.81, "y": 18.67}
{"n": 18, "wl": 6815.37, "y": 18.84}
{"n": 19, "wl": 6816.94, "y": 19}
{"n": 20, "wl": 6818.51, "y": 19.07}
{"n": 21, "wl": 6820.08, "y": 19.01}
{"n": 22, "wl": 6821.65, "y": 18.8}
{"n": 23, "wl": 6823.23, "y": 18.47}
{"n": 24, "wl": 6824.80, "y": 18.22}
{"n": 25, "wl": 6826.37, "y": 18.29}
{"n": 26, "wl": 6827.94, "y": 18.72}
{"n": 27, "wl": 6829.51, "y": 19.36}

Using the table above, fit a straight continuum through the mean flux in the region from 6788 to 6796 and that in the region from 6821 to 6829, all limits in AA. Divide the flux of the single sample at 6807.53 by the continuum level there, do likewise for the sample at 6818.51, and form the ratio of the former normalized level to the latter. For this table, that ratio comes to 1.000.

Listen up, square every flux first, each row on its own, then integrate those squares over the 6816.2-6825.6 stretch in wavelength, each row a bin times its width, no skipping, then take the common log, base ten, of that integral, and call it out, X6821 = 3.52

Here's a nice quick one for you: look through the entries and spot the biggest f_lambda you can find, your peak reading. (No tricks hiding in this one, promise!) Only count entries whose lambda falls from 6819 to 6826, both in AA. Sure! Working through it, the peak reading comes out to 19.01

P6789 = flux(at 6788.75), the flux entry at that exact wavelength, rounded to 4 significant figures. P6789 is 18.65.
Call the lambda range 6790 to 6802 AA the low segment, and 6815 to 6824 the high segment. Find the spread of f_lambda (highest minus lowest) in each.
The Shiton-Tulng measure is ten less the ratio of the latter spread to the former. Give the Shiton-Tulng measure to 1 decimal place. 9.2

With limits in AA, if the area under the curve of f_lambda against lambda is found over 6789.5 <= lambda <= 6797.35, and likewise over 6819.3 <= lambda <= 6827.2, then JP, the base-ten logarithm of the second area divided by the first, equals 0.003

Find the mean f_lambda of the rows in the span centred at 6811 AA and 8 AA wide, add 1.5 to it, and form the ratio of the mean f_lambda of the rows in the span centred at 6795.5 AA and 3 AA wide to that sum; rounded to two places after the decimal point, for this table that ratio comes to 0.92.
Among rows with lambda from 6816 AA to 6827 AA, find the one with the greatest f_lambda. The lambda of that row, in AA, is 6818.51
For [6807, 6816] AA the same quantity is 6807.53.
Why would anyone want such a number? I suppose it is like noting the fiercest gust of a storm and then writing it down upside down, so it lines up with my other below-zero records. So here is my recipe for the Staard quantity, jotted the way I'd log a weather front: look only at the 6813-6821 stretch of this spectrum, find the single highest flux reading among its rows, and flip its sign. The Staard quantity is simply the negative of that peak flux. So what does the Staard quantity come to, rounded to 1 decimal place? -19.1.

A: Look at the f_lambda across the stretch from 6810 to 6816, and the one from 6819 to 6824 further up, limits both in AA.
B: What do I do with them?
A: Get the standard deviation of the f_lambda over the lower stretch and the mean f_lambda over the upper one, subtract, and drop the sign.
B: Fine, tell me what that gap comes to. 18.7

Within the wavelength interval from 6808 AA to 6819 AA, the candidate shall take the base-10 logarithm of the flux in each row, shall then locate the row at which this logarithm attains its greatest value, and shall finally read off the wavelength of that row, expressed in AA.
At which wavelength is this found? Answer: 6818.51 AA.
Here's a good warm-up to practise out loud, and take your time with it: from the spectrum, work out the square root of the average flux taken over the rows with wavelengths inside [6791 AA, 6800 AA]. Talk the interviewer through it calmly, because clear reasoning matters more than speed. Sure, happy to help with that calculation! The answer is 4.30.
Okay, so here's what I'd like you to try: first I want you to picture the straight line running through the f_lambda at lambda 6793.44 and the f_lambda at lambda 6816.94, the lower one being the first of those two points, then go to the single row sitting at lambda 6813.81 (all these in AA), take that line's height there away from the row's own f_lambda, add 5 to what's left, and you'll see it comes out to 4.75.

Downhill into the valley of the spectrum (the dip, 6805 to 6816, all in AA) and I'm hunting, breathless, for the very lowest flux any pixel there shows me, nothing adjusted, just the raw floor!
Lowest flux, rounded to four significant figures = 18.65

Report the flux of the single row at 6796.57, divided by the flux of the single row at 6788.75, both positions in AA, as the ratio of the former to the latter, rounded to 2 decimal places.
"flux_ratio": 1.01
